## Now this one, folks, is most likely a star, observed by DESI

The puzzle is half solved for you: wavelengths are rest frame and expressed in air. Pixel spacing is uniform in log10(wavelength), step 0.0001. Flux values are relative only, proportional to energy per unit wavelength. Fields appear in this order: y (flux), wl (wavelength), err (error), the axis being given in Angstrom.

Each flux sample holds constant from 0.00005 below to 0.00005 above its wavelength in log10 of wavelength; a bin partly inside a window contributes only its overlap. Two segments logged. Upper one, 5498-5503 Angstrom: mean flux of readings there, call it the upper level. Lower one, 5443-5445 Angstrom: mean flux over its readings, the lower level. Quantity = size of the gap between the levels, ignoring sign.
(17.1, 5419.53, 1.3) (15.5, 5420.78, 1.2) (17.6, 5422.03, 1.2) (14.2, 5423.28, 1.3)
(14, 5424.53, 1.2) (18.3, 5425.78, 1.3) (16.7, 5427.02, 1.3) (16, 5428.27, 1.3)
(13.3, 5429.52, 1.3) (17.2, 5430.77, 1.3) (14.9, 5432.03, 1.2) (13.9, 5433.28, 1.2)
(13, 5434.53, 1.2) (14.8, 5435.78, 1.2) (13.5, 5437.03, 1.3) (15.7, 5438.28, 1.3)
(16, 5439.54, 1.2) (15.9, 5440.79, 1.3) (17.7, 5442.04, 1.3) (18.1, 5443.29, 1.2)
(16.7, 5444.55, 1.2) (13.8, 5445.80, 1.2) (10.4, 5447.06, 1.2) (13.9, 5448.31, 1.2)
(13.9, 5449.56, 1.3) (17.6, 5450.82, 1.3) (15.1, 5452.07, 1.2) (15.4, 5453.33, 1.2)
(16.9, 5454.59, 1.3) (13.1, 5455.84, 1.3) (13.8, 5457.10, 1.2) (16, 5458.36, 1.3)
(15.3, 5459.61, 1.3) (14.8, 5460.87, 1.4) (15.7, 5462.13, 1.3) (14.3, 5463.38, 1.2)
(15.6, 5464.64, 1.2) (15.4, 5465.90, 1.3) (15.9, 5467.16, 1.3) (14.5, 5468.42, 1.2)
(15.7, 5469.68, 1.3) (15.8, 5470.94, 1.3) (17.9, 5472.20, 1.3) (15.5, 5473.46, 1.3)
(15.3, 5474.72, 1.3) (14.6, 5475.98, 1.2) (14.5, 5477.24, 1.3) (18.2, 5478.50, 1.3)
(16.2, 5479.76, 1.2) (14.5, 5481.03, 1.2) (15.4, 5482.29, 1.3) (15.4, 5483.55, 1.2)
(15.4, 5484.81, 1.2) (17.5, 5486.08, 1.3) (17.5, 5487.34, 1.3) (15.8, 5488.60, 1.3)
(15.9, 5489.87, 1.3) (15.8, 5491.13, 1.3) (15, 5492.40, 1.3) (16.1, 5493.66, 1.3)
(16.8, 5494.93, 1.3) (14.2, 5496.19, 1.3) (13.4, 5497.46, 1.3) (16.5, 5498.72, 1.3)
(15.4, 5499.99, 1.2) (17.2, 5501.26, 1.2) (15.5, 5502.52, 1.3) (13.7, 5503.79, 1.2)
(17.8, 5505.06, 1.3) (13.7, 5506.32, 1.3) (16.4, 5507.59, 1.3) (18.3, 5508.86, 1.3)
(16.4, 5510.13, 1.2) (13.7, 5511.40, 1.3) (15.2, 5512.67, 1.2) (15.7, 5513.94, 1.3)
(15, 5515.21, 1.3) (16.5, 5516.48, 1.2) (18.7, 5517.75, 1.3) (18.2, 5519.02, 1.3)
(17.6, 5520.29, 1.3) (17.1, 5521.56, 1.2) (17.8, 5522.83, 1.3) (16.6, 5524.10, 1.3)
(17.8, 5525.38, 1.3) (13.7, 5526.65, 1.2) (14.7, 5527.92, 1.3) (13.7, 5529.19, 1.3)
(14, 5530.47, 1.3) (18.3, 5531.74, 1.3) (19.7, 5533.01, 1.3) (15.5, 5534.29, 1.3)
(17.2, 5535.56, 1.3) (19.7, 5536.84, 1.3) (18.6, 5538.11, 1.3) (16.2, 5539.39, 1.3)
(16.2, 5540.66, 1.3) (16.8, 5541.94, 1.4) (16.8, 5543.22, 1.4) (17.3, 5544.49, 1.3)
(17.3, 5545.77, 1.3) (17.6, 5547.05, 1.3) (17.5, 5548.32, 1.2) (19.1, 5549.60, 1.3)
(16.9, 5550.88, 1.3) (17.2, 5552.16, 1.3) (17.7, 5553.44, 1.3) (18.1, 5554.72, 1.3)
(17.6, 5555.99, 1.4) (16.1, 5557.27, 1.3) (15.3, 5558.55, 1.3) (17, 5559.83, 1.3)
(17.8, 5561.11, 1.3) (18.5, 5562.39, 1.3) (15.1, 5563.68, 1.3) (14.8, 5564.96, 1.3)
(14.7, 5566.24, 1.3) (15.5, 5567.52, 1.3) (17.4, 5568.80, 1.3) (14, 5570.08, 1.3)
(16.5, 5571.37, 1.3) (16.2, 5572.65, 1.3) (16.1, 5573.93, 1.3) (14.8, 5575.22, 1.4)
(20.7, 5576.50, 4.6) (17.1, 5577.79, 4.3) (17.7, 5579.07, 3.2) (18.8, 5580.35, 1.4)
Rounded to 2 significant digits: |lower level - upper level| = 1.2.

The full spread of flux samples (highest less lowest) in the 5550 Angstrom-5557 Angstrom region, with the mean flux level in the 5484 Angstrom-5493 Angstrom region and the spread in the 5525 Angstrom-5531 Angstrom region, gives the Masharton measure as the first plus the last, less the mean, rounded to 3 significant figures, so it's -10.8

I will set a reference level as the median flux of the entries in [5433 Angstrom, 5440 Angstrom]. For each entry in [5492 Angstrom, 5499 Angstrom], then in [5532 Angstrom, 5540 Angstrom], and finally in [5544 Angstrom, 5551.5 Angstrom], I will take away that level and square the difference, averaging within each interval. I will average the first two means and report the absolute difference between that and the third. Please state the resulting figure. 2.6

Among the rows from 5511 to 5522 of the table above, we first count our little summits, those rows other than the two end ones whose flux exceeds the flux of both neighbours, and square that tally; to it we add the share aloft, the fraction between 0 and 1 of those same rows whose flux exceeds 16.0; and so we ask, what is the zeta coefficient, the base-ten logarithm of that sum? 0.66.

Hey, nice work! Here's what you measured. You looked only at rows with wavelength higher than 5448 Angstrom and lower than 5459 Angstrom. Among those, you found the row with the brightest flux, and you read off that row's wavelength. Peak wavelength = 5450.82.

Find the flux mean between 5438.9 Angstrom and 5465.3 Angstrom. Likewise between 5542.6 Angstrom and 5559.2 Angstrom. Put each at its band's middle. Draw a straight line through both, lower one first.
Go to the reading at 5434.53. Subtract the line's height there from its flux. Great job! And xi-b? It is -1.9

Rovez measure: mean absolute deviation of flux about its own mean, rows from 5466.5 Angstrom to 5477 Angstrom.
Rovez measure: 0.7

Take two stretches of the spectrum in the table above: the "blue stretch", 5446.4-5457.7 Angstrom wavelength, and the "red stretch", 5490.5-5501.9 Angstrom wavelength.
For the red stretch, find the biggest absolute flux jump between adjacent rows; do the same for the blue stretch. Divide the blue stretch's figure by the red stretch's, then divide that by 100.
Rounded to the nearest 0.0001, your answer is 0.0123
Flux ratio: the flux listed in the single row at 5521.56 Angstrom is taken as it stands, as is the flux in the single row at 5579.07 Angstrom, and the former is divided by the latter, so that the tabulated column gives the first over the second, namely 0.97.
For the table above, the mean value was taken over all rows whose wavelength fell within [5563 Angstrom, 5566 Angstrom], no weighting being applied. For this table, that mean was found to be 14.9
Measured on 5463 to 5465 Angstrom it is 14.9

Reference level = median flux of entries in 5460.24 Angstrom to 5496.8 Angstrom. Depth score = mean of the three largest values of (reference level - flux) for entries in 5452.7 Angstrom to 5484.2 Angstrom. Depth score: 1.87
